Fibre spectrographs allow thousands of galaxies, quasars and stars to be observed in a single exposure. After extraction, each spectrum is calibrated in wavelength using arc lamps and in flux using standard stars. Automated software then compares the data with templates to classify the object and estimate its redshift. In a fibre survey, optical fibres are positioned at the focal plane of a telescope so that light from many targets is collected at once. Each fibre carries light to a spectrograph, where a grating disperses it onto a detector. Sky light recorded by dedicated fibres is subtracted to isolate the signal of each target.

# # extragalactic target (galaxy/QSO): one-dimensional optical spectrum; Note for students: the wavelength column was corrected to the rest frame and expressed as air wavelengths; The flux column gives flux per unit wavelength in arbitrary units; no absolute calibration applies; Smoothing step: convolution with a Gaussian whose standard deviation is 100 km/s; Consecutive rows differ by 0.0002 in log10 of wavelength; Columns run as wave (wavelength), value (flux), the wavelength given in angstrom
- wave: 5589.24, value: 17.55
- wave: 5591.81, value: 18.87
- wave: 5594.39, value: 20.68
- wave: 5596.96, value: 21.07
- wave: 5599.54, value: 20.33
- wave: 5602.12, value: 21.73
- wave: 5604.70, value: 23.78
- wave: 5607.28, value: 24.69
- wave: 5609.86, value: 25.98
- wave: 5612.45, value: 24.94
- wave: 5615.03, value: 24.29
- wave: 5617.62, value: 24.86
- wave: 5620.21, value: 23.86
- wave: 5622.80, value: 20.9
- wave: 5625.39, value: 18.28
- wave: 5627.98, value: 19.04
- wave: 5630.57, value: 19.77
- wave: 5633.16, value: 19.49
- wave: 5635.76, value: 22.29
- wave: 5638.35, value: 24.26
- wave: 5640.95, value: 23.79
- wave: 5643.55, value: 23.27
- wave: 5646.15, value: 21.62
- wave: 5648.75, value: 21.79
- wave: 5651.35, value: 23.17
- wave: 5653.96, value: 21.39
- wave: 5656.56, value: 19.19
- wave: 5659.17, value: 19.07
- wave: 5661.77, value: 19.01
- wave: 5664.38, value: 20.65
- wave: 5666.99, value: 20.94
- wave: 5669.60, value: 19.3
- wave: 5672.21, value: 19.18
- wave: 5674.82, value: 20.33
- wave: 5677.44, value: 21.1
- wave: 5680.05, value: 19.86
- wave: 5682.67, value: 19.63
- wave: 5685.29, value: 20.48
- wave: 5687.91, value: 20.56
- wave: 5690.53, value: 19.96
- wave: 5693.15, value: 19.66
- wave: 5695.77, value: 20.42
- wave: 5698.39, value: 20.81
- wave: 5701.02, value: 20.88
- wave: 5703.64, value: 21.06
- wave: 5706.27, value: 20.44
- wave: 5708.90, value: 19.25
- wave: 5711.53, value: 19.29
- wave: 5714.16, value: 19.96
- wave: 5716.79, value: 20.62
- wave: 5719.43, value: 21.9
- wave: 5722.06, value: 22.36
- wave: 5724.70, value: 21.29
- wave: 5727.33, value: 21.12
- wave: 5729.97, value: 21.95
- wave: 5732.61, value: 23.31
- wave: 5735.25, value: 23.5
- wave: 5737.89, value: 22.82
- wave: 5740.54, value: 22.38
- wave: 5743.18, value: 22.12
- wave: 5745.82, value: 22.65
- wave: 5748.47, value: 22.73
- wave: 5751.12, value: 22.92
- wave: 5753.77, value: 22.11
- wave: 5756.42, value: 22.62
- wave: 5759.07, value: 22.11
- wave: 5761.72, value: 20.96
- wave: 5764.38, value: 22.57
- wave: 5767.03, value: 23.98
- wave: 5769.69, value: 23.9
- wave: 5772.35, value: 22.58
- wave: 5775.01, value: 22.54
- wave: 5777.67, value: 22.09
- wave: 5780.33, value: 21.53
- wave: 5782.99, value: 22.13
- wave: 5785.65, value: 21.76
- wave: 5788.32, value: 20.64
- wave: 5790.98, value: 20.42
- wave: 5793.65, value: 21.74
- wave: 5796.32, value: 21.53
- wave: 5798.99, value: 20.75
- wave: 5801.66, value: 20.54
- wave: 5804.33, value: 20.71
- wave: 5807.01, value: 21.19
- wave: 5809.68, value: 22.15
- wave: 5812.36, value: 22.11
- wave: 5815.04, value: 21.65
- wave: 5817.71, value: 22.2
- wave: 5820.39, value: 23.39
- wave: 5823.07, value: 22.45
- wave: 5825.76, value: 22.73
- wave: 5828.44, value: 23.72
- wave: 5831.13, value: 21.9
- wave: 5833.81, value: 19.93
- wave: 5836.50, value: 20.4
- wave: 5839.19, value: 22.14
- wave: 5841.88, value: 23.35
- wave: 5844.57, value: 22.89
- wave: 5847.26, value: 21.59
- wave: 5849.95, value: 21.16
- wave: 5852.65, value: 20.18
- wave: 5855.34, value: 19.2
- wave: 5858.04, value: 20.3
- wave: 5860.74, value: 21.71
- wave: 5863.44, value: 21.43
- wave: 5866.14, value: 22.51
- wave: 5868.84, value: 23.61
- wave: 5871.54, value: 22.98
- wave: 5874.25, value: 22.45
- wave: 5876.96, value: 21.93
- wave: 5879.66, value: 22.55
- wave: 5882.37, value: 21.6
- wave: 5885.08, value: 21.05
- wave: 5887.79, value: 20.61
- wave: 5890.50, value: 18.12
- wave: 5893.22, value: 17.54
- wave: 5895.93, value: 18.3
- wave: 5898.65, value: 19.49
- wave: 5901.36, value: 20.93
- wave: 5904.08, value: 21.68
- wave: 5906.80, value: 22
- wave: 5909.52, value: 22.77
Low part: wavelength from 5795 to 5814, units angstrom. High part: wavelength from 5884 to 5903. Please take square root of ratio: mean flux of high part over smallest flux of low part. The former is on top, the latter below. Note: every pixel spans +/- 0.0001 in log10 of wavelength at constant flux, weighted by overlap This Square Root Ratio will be 0.97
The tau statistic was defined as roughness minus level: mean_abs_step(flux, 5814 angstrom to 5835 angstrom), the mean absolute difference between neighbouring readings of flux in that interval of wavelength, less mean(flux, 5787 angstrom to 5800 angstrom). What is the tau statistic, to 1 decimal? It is -19.9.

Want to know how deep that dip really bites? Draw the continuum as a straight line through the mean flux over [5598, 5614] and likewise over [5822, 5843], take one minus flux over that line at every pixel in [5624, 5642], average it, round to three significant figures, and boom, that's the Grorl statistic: 0.103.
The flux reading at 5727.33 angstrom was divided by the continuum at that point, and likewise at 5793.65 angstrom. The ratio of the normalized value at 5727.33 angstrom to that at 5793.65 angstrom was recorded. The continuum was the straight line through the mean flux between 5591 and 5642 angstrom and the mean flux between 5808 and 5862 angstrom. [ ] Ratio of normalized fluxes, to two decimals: 0.97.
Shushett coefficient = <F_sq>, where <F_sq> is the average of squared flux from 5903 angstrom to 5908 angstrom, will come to 477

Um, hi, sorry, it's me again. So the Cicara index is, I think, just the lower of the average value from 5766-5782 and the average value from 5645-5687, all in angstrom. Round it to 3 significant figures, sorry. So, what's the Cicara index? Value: 20.4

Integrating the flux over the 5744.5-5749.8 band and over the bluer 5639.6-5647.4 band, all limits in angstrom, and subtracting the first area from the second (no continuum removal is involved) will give 58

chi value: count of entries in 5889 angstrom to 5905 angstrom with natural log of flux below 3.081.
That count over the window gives 6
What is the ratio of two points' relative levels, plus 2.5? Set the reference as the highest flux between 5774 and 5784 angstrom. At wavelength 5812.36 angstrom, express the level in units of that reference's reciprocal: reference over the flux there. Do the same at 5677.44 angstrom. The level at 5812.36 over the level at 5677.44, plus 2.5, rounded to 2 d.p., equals 3.45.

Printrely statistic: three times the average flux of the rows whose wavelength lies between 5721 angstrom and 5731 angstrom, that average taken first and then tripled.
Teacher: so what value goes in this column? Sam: 65.0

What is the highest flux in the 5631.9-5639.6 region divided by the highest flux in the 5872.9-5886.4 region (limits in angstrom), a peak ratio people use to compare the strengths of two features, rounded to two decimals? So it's 1.08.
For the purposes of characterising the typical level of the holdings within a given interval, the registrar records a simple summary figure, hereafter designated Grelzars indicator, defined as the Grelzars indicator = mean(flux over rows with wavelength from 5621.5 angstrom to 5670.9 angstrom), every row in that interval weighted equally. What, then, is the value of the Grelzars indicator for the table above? 20.9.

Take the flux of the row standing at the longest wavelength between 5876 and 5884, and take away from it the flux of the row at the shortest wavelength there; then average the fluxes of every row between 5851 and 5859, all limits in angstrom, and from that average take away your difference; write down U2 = 20.2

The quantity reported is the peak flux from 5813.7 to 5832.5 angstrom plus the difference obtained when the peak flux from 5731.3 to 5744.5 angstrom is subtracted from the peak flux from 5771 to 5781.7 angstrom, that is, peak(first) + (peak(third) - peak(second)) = 22.8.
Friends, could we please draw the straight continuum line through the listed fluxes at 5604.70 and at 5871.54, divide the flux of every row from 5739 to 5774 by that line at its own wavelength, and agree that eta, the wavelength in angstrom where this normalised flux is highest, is 5767.03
